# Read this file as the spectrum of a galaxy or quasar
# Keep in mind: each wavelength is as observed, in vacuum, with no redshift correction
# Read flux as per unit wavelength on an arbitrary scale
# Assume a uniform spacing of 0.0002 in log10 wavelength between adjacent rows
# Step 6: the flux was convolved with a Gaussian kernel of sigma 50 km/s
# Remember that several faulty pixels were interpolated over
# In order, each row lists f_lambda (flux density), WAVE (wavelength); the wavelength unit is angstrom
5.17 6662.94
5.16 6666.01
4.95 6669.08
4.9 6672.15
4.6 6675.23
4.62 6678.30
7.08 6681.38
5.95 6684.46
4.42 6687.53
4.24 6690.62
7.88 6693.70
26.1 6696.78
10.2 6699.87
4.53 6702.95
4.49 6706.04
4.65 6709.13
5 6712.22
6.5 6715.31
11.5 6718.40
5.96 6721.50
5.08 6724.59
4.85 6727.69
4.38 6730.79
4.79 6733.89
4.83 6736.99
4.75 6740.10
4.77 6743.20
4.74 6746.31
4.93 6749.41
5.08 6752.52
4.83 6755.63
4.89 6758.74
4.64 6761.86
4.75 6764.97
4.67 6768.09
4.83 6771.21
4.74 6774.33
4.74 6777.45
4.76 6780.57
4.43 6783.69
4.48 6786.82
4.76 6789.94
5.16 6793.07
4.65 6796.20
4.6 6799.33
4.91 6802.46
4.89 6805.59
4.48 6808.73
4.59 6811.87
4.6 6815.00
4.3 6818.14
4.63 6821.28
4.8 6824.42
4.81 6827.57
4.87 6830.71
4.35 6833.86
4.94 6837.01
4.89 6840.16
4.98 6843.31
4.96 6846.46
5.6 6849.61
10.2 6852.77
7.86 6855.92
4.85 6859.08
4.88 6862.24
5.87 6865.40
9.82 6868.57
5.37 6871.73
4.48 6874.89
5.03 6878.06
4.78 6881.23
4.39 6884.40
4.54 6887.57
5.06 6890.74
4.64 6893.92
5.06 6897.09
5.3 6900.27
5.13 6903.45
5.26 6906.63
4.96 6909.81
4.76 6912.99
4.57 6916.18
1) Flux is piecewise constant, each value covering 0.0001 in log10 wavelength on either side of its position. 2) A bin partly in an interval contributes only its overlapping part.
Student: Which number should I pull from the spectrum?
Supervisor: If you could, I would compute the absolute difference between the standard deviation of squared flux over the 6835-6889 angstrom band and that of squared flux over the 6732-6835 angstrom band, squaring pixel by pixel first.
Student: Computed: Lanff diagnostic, 24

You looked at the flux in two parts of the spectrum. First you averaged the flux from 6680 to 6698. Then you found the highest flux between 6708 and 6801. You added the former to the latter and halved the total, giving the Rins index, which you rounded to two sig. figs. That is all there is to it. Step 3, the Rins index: 10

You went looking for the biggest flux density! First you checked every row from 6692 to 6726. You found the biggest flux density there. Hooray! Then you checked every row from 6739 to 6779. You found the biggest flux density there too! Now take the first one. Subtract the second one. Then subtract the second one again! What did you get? 16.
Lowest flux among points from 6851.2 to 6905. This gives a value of 4.39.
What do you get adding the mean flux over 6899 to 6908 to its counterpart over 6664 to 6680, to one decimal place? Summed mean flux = 10.1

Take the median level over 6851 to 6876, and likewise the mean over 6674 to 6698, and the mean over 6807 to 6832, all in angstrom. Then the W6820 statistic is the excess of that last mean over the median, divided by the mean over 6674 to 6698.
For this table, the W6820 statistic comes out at -0.12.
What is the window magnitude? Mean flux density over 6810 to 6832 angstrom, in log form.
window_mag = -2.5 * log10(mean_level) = -1.67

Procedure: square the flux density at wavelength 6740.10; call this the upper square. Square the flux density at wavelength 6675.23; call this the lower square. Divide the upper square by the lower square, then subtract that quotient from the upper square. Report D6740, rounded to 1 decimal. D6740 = 21.5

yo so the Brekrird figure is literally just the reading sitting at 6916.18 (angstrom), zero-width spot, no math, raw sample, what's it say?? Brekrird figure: 4.57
